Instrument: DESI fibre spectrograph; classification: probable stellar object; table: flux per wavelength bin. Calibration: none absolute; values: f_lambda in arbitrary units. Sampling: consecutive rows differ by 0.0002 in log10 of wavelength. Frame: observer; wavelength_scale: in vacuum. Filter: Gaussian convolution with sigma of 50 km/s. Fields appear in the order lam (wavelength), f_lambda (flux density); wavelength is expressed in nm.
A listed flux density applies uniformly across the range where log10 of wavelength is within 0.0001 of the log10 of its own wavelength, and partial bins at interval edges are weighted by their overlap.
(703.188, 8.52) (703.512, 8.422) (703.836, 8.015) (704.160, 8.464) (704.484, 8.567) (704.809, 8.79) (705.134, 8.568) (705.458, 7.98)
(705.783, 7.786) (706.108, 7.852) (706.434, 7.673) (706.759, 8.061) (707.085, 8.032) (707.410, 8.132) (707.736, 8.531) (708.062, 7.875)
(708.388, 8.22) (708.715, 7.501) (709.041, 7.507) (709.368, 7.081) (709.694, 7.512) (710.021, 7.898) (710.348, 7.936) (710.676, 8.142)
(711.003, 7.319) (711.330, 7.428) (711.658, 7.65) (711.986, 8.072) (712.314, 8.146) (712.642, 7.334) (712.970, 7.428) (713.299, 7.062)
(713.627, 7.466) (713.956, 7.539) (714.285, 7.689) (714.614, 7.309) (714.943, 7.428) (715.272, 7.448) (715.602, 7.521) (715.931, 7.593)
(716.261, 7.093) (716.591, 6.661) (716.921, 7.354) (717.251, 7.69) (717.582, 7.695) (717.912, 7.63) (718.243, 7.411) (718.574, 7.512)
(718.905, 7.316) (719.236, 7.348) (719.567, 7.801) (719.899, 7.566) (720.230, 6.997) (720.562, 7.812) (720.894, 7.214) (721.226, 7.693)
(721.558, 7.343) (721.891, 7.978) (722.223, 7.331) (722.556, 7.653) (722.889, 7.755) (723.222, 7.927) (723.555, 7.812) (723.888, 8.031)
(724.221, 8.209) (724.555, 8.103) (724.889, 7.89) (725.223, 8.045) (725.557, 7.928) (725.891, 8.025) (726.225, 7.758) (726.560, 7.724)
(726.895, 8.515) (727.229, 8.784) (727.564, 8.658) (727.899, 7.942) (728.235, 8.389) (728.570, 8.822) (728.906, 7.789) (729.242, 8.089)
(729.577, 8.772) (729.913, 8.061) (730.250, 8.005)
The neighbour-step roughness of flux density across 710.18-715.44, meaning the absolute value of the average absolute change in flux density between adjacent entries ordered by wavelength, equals 0.28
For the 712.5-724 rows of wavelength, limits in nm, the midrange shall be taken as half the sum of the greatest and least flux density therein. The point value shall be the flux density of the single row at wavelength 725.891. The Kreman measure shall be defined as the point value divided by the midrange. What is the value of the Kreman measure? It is 1.09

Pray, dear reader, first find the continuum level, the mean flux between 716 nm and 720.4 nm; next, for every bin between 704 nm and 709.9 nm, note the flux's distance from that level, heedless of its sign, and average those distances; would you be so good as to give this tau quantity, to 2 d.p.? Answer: 0.65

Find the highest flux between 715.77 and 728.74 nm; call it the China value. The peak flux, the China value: 8.822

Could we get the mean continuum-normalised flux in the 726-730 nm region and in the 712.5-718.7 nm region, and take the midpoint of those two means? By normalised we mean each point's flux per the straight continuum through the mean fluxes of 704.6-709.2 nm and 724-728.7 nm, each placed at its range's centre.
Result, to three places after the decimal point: 0.961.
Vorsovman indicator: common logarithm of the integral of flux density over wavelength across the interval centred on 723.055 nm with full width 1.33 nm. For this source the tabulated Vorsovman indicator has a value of 1.02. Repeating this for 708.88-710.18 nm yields 0.99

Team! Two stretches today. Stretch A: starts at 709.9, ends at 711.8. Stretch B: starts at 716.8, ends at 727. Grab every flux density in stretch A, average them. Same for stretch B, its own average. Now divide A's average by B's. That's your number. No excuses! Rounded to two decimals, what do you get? 1.00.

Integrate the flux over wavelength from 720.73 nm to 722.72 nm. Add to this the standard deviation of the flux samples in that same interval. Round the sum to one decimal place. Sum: 15.3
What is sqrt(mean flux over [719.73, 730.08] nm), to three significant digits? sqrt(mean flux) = 2.82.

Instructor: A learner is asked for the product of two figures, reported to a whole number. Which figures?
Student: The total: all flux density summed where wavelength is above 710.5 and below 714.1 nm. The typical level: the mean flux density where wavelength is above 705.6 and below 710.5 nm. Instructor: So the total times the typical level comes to 655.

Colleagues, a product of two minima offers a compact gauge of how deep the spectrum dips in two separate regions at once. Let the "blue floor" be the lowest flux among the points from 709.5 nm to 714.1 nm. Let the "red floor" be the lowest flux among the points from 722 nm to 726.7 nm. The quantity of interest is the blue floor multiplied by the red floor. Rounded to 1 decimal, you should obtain 51.8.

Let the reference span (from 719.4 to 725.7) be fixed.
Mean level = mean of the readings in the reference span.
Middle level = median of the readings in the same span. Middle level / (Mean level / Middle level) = 7.88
